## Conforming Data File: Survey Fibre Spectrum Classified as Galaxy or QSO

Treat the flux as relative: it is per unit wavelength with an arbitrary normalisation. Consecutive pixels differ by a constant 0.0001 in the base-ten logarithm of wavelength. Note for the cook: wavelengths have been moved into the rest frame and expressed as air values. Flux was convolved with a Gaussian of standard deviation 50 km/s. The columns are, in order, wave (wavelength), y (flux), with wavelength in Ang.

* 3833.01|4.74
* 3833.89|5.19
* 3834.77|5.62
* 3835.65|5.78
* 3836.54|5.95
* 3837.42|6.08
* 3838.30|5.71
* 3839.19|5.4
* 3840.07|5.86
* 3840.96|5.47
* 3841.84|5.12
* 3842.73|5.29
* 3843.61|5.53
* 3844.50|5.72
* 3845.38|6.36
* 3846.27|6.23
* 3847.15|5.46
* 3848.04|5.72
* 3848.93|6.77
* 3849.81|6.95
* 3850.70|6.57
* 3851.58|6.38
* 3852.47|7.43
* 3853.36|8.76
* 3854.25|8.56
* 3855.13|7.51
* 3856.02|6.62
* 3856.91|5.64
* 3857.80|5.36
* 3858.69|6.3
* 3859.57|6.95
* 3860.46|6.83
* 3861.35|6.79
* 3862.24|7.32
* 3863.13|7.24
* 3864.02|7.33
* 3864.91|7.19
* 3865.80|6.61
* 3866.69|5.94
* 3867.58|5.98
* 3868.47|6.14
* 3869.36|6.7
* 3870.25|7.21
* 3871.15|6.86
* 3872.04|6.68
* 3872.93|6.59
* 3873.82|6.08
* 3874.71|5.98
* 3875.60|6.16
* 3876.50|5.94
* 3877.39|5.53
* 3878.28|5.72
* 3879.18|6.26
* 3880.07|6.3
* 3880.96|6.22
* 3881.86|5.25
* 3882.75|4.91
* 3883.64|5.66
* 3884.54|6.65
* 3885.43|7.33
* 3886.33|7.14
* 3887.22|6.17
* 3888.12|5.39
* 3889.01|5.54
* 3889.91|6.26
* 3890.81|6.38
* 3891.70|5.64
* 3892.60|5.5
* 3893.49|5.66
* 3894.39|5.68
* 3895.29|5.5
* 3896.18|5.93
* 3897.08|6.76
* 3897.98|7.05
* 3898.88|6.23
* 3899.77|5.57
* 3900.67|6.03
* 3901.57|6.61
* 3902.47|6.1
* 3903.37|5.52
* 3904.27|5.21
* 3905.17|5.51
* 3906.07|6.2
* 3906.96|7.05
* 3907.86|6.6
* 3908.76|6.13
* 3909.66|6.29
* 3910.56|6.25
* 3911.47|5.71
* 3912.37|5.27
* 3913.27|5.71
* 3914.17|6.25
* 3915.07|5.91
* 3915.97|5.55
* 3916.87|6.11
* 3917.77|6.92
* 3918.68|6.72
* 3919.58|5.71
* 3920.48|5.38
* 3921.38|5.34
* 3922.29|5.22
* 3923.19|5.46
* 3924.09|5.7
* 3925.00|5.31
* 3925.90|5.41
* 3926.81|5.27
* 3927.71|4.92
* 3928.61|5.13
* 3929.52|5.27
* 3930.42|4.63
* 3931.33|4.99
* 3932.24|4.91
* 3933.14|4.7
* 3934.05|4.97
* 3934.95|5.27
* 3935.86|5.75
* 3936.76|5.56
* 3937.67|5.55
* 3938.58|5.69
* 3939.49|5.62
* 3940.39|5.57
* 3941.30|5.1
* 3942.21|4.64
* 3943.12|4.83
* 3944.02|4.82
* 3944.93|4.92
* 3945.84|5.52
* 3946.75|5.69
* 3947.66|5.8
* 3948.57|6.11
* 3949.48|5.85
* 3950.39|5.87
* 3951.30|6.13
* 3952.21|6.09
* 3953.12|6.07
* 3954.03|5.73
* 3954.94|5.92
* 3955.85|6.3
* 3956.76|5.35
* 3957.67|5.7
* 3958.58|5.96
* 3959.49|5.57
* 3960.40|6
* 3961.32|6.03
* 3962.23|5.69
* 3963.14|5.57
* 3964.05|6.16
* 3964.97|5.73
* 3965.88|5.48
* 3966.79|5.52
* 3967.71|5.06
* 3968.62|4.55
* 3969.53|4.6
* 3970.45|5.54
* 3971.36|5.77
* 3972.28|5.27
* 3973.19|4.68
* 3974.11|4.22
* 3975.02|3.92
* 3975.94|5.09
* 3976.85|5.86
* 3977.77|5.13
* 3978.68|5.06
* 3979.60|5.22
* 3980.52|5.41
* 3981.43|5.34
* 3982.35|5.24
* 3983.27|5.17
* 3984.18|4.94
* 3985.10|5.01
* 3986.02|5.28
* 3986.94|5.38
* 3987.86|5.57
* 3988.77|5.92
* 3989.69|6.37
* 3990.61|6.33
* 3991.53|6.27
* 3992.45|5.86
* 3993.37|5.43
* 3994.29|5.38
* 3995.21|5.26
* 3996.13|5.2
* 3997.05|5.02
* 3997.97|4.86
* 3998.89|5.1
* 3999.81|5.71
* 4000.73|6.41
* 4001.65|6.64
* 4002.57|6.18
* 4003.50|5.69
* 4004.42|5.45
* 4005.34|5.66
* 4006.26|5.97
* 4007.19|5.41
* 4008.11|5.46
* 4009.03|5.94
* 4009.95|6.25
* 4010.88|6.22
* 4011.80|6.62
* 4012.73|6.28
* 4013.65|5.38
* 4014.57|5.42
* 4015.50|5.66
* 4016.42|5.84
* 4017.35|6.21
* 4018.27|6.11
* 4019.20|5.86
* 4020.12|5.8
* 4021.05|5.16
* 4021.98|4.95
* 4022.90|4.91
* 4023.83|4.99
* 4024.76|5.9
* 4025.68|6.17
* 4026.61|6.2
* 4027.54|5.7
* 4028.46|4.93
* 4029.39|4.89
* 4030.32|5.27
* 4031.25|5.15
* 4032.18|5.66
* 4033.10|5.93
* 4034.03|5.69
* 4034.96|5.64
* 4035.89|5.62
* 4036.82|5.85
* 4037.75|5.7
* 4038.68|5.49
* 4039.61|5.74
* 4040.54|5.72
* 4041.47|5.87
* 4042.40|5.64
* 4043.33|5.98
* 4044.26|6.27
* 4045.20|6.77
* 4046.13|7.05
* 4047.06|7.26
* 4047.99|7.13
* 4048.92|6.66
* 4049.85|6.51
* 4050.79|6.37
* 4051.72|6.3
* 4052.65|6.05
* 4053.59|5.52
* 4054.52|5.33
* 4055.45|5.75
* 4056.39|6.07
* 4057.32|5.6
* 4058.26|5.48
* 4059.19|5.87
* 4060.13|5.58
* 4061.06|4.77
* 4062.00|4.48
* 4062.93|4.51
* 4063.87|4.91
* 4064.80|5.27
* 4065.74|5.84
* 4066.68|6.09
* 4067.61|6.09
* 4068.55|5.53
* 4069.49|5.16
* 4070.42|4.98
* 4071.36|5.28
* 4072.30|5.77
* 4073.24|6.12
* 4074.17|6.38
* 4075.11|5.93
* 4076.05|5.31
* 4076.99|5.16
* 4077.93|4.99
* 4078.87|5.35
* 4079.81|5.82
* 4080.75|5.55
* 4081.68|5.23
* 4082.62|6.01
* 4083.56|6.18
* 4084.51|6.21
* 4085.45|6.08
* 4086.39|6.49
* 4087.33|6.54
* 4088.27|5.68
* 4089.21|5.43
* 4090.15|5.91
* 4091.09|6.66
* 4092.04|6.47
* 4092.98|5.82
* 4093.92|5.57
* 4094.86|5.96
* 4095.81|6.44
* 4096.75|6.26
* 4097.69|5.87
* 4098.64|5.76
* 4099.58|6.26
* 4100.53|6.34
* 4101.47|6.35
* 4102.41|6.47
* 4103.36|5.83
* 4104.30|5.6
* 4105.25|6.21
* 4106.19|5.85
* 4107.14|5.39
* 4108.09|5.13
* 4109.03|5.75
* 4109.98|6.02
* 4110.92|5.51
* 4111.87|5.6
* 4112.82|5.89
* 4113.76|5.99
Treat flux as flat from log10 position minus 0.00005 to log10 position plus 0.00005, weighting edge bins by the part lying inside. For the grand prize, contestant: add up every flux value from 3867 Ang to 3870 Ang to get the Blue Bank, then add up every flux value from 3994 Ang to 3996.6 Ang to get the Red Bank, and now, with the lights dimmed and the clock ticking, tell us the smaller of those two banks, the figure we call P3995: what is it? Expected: 15.8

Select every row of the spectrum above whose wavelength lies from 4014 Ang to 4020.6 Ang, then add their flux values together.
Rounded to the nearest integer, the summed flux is 41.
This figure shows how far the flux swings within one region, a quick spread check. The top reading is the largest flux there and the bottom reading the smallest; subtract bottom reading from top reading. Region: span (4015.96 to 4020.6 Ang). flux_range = 0.4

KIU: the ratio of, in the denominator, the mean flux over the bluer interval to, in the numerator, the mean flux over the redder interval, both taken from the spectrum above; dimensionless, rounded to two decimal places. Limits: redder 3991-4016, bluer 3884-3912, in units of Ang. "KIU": 0.94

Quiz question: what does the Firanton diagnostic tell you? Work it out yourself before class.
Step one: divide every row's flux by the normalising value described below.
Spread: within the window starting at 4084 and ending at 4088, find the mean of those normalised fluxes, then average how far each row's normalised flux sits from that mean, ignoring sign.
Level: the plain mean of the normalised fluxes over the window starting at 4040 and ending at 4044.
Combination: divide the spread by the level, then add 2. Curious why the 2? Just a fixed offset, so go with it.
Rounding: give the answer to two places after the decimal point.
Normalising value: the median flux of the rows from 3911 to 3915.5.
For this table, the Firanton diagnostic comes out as 2.03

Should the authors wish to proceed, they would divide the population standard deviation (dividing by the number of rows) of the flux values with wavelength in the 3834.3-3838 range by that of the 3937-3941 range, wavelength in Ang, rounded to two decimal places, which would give 3.21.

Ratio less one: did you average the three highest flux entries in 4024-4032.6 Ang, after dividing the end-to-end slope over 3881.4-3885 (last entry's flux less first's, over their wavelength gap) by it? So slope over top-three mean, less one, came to -0.91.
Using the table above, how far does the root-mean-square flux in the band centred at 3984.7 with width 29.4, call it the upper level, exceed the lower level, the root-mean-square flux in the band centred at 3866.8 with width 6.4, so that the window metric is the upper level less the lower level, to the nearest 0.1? -1.2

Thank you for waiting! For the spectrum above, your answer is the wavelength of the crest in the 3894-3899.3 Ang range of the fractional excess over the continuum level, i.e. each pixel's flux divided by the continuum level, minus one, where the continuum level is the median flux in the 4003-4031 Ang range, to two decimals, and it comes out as 3897.98 Ang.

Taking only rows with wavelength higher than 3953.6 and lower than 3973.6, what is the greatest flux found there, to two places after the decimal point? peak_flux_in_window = 6.30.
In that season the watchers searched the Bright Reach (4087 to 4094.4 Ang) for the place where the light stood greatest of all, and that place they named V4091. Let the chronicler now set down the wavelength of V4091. 4091.09 Ang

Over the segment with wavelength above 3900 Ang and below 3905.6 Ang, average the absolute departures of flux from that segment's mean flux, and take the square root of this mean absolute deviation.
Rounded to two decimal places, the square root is 0.65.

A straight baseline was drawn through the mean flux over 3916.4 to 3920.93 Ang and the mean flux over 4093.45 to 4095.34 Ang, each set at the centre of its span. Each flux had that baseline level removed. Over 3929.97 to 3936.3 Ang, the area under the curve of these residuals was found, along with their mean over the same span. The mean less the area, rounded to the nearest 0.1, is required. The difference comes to 5.9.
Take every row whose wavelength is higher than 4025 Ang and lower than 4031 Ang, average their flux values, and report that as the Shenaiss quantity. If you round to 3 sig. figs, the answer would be 5.53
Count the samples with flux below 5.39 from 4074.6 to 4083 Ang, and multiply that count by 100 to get 500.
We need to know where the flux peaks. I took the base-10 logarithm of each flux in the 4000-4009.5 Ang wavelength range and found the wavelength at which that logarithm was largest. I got 4001.65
